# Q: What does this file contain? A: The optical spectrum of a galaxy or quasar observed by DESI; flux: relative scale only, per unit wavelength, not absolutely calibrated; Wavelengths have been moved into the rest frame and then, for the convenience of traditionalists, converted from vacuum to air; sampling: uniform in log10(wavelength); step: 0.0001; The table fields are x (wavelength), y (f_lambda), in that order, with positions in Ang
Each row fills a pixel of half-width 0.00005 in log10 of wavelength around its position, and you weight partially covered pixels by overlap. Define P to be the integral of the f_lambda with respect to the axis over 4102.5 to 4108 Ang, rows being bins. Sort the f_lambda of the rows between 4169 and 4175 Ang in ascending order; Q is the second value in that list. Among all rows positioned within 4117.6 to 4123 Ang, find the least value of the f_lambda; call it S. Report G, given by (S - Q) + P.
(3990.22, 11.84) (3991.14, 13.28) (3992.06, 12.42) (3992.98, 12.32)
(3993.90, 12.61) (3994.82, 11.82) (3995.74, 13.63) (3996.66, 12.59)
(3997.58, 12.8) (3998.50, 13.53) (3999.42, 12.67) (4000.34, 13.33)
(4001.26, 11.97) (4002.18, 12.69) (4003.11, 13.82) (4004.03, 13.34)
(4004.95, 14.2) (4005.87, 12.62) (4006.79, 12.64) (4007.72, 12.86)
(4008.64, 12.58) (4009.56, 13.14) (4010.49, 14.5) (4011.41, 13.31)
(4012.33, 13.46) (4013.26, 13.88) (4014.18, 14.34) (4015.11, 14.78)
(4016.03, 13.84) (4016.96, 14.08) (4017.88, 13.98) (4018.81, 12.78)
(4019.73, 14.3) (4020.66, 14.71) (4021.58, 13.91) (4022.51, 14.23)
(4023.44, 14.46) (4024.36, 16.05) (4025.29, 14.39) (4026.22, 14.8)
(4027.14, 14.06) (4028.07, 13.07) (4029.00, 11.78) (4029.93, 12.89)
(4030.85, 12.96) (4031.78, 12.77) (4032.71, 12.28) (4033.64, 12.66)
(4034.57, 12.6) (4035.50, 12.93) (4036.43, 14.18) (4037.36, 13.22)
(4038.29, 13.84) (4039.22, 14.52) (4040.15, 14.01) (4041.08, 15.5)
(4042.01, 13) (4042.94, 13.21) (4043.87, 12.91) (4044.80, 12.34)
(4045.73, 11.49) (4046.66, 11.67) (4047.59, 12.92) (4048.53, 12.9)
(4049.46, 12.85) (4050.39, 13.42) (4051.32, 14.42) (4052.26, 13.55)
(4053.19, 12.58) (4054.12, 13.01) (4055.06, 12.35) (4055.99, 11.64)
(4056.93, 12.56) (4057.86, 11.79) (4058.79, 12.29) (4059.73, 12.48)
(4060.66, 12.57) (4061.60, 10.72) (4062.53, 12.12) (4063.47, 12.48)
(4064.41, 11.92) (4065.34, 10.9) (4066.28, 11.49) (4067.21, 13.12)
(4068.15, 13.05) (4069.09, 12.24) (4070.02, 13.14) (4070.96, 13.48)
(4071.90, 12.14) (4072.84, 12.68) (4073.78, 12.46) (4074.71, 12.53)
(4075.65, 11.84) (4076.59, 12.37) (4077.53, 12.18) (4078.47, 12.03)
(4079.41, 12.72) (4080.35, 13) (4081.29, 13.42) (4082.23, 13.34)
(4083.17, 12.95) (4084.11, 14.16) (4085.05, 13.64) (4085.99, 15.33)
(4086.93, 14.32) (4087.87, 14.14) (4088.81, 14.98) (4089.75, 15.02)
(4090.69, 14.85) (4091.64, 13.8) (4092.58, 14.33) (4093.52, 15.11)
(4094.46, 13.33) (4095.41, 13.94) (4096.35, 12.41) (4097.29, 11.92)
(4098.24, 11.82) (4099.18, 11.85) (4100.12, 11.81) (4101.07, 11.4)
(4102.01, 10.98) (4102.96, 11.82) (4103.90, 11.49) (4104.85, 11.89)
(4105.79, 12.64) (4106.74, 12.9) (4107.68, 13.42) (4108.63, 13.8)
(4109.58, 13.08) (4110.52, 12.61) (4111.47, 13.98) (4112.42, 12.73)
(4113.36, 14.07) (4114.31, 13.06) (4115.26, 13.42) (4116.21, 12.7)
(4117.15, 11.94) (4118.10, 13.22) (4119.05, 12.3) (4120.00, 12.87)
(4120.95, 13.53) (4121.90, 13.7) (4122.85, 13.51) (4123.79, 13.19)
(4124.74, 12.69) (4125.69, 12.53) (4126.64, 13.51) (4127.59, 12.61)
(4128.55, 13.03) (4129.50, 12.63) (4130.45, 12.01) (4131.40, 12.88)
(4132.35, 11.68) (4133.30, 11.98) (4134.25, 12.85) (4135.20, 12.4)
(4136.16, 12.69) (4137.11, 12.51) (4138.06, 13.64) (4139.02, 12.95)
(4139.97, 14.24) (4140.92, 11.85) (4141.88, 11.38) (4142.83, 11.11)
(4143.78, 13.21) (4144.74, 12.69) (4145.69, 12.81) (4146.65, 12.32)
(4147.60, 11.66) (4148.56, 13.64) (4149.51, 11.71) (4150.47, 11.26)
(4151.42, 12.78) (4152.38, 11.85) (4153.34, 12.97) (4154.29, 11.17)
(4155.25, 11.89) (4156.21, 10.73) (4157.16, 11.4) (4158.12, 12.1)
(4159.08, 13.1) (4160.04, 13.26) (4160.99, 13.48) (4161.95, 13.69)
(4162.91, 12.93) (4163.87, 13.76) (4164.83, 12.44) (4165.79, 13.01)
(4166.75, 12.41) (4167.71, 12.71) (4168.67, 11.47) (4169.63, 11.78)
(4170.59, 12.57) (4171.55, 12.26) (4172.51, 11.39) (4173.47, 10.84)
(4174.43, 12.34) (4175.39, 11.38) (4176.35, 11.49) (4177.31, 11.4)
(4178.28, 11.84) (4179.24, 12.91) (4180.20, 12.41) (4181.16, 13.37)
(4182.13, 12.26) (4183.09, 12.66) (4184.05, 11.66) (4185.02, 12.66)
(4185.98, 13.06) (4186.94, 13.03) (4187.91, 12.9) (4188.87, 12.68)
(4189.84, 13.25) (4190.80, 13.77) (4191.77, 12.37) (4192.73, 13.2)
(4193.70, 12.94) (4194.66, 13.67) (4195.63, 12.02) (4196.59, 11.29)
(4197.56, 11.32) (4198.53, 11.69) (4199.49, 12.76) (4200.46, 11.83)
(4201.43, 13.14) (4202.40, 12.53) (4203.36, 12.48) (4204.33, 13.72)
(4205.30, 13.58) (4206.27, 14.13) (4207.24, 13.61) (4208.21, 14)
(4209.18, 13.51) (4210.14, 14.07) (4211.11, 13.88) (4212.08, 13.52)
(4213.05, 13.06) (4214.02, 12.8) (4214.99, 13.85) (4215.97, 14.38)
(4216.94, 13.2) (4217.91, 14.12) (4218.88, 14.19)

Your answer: 69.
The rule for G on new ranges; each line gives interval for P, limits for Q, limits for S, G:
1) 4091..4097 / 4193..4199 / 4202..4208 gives 84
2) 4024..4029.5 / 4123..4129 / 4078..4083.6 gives 76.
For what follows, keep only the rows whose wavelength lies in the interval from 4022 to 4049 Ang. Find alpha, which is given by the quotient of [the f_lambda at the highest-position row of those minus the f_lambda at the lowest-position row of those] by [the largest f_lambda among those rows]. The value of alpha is -0.08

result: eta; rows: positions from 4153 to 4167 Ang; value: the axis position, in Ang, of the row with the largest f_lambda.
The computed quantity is 4163.87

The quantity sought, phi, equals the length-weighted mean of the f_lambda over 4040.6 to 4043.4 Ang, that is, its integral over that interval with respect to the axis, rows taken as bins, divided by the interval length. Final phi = 13.9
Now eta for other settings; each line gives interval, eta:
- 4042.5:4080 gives 4051.32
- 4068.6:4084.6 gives 4084.11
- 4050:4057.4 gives 4051.32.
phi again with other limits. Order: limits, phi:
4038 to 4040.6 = 14.1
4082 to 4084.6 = 13.5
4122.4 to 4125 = 13.2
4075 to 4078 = 12.1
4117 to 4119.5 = 12.5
